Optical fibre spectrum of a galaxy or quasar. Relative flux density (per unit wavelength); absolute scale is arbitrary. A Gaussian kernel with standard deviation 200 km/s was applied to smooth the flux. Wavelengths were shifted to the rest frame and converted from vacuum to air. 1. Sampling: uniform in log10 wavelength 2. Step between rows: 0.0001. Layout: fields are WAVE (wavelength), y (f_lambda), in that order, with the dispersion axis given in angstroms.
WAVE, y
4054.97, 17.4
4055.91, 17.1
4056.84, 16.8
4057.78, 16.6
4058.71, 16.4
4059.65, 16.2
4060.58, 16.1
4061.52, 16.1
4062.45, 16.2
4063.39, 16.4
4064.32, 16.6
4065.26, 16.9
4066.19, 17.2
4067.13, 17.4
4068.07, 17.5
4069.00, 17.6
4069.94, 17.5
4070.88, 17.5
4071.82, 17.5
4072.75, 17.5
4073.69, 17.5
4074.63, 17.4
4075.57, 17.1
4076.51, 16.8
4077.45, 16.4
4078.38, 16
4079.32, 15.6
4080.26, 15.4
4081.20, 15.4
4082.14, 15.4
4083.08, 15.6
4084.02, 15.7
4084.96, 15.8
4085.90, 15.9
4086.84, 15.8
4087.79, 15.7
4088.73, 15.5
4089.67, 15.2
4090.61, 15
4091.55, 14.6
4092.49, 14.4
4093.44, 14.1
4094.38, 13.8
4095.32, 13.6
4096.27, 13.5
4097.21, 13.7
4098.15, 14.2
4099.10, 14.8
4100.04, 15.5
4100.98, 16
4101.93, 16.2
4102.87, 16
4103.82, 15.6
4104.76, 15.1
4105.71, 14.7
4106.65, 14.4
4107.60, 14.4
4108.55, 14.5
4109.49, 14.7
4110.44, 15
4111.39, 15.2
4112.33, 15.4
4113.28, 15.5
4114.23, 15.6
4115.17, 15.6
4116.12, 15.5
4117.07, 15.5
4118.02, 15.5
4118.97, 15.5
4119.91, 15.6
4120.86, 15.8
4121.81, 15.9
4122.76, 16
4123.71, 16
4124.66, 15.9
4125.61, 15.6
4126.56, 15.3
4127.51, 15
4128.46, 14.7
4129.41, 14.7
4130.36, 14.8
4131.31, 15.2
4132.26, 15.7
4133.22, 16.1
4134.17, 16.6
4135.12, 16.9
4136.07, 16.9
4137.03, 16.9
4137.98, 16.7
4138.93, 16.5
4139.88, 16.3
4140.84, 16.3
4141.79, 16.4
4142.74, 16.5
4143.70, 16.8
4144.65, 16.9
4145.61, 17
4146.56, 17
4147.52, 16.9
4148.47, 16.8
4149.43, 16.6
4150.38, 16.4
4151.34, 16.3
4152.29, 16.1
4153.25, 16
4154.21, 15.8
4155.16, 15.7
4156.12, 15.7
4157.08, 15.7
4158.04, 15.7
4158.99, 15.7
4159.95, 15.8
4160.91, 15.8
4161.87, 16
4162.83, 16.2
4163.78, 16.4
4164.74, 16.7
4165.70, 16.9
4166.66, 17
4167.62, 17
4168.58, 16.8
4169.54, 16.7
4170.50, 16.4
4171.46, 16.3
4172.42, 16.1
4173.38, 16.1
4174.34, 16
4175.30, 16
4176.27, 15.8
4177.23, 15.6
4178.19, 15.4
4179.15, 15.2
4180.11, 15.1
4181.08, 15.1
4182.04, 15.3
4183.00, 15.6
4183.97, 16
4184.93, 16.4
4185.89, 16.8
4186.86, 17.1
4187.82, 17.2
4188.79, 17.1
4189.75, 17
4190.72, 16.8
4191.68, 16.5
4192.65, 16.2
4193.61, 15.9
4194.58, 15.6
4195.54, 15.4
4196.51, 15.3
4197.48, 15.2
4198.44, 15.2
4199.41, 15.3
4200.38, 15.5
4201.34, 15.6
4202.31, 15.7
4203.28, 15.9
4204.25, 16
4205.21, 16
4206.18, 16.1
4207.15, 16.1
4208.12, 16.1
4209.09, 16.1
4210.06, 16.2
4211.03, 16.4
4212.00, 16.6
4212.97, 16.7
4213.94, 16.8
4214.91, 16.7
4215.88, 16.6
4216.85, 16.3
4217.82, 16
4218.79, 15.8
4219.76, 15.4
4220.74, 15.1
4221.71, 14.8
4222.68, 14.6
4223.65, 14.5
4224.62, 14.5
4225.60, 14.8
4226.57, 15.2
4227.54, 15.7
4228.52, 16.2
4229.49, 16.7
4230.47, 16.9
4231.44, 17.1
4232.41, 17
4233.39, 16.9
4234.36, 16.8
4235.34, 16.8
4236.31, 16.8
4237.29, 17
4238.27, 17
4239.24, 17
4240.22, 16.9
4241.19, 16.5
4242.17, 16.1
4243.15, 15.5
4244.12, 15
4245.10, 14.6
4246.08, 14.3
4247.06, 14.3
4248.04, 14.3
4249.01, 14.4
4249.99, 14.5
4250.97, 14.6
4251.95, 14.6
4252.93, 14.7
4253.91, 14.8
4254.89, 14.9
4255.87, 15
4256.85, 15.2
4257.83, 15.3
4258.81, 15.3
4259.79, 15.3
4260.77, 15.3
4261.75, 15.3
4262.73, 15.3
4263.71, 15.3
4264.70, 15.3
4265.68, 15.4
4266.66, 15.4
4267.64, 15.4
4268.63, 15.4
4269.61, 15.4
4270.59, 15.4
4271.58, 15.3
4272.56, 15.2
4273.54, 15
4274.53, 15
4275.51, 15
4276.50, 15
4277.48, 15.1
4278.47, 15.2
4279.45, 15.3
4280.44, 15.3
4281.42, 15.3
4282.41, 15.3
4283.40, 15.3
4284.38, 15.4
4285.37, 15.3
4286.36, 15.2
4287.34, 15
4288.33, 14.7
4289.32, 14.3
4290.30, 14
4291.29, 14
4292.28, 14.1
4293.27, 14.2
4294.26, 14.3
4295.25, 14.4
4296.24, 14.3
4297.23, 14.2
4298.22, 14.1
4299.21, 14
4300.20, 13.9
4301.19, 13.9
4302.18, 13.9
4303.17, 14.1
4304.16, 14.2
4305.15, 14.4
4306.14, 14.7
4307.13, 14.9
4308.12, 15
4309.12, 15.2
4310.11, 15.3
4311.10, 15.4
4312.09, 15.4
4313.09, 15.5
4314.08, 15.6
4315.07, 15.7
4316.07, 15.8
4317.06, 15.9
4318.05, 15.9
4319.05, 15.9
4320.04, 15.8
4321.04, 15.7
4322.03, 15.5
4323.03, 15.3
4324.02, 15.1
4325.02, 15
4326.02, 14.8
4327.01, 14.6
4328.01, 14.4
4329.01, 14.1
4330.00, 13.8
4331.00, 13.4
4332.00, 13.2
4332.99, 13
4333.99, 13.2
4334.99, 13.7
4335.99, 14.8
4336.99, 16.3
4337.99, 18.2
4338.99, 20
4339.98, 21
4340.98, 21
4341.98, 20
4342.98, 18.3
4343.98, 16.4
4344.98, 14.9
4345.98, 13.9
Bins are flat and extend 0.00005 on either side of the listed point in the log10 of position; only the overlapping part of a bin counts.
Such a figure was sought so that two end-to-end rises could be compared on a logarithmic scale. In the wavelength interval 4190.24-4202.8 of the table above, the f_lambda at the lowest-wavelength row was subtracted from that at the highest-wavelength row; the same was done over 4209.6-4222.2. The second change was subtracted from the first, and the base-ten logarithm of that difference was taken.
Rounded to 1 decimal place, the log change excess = -0.5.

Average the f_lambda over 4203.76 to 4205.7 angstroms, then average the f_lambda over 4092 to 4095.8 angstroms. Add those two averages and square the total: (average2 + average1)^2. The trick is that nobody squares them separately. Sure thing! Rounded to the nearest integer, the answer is 899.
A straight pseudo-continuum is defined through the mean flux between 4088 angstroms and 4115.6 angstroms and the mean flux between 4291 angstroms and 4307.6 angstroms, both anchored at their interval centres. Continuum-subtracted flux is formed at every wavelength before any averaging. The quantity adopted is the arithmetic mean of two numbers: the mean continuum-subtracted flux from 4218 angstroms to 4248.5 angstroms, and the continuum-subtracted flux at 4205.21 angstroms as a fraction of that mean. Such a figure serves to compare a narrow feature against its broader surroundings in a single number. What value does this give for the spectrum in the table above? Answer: 1.22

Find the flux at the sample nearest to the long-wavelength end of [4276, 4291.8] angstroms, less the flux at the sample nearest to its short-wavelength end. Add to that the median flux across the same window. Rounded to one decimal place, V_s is 14.2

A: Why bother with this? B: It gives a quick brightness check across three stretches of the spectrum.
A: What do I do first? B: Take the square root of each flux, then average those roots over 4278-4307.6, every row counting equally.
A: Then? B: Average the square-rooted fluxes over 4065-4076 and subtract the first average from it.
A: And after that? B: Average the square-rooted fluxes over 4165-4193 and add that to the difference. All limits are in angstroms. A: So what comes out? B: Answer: 4.38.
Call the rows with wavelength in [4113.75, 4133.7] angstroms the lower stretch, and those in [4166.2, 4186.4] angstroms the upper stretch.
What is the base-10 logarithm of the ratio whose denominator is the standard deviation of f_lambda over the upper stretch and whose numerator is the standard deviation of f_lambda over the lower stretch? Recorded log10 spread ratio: -0.17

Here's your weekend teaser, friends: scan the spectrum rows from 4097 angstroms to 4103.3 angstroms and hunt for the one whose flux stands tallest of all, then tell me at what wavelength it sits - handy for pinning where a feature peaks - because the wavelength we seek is 4101.93 angstroms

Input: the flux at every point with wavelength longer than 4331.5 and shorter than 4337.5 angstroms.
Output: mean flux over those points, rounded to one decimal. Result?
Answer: 14.0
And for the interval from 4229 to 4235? 16.9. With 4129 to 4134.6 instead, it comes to 15.5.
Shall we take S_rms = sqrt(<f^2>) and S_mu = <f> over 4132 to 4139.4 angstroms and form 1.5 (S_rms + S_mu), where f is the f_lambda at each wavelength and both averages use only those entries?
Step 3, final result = 49.6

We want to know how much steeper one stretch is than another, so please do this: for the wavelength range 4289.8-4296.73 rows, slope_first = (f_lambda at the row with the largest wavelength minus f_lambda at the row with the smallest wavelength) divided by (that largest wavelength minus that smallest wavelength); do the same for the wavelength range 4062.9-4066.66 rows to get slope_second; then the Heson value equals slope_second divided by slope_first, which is 5.7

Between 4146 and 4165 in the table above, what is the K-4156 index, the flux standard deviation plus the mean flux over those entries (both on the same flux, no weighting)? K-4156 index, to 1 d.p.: 16.6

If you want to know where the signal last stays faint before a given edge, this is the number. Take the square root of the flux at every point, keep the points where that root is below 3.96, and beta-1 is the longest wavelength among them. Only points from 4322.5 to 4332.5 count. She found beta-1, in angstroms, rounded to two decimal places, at 4332.00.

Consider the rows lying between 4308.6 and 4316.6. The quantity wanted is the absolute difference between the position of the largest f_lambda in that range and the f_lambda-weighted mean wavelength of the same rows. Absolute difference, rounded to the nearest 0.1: 3.5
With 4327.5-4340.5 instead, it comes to 5.5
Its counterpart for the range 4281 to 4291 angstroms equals 1.4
